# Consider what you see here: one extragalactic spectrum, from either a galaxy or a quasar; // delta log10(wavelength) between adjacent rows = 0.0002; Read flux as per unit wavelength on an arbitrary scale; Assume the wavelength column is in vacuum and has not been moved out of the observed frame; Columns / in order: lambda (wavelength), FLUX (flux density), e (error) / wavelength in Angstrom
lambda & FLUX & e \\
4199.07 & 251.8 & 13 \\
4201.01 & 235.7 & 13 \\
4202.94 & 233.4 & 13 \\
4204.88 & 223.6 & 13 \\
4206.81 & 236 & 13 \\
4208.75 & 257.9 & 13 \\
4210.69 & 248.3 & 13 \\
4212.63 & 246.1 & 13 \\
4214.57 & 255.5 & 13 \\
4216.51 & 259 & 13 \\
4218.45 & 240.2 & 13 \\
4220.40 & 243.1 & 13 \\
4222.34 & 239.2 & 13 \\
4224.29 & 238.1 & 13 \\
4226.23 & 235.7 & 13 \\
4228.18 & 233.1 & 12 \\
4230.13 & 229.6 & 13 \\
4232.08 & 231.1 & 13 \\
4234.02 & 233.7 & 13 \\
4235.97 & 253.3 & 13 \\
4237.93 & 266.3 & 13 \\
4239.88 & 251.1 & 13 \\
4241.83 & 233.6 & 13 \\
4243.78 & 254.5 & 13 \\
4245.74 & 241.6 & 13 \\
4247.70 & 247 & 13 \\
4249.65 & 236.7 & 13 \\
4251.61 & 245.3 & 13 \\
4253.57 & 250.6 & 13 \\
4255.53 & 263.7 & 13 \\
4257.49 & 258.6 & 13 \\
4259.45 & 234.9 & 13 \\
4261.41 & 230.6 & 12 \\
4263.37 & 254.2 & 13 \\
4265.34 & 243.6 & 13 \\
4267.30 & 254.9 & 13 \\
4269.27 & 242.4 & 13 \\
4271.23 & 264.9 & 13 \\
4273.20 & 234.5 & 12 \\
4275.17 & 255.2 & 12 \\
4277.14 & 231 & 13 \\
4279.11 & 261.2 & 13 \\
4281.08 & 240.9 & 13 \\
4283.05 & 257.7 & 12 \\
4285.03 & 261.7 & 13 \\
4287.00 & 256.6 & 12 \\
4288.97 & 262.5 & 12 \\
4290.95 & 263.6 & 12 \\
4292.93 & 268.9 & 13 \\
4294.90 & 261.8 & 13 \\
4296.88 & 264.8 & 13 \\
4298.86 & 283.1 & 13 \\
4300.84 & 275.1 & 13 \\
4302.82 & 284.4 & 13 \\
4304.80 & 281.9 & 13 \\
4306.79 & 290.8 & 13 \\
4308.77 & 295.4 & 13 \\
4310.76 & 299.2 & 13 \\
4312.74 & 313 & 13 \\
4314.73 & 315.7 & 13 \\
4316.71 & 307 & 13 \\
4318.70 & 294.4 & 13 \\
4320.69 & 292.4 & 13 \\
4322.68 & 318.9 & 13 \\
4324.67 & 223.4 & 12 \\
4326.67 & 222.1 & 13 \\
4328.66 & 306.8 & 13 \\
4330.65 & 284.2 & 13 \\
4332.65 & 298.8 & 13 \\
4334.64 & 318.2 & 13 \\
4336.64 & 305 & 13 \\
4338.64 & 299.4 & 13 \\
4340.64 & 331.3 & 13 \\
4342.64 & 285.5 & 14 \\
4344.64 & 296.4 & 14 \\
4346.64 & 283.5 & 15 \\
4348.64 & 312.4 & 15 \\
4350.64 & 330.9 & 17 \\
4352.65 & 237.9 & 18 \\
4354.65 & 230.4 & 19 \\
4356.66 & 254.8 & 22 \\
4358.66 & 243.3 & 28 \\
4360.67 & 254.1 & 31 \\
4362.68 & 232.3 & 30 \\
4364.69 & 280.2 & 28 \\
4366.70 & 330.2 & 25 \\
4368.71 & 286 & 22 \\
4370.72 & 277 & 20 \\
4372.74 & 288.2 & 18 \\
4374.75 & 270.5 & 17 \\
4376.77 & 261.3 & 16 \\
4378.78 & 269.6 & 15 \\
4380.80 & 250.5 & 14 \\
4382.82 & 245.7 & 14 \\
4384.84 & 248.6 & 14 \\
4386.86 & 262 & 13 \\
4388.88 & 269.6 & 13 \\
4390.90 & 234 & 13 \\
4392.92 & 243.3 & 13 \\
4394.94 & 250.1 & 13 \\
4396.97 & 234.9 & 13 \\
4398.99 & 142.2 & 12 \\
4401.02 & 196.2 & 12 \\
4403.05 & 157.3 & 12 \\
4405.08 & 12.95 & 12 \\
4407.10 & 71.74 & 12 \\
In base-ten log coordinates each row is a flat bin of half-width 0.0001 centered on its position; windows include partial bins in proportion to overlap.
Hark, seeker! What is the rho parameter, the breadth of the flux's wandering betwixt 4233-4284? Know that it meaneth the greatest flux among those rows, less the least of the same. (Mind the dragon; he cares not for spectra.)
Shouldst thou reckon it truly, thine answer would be 36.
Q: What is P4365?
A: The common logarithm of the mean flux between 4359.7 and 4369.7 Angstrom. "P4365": 2.44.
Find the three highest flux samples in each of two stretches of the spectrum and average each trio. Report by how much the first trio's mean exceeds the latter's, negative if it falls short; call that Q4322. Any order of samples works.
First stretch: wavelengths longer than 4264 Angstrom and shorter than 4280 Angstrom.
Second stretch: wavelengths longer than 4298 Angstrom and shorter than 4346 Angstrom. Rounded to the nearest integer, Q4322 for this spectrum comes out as -62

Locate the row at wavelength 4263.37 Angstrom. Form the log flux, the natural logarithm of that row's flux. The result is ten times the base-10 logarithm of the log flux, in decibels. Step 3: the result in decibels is 7.434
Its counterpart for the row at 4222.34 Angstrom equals 7.386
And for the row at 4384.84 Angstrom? 7.416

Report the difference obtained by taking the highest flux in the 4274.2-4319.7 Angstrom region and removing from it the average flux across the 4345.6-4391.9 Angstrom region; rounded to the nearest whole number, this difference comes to 48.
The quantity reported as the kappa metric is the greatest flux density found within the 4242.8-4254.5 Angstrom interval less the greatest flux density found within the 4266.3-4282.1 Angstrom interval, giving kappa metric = -10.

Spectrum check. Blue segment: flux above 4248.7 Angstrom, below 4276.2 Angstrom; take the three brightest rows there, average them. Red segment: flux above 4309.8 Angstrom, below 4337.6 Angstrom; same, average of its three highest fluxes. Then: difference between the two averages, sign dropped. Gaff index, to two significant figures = 55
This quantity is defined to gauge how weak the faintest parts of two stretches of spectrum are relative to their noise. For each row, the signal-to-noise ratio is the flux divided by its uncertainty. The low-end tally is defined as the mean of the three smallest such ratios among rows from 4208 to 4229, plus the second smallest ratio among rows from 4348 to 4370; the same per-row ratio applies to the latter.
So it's 26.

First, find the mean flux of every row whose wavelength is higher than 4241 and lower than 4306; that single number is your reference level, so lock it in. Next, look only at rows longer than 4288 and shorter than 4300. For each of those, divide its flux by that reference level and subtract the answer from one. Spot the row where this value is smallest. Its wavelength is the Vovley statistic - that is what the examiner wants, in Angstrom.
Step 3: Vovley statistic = 4298.86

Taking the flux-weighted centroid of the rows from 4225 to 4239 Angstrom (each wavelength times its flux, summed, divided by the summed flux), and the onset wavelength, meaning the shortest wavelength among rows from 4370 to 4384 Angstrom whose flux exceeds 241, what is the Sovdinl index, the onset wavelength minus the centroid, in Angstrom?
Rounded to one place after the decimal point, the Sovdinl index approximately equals 138.5 Angstrom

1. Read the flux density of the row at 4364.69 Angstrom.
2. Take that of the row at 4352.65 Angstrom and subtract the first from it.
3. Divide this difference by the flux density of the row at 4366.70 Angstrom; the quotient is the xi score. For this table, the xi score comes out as -0.13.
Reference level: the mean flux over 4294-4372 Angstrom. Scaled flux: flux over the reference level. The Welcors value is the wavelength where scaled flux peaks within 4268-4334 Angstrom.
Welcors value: 4322.68 Angstrom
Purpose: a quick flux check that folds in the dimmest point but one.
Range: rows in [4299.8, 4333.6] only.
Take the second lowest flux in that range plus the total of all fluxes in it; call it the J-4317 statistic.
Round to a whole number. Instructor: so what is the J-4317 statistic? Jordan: 5127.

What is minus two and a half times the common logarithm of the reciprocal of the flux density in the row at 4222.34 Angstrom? 5.95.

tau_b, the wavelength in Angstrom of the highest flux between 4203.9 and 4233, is 4216.51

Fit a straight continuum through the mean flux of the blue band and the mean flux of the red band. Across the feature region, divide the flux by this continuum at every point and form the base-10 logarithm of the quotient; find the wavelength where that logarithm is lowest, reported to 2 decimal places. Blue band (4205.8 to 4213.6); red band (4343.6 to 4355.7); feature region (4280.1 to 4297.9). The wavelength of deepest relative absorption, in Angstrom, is 4281.08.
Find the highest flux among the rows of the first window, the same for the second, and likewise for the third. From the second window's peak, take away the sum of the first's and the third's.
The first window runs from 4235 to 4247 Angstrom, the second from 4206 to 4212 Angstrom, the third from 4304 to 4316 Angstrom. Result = -324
